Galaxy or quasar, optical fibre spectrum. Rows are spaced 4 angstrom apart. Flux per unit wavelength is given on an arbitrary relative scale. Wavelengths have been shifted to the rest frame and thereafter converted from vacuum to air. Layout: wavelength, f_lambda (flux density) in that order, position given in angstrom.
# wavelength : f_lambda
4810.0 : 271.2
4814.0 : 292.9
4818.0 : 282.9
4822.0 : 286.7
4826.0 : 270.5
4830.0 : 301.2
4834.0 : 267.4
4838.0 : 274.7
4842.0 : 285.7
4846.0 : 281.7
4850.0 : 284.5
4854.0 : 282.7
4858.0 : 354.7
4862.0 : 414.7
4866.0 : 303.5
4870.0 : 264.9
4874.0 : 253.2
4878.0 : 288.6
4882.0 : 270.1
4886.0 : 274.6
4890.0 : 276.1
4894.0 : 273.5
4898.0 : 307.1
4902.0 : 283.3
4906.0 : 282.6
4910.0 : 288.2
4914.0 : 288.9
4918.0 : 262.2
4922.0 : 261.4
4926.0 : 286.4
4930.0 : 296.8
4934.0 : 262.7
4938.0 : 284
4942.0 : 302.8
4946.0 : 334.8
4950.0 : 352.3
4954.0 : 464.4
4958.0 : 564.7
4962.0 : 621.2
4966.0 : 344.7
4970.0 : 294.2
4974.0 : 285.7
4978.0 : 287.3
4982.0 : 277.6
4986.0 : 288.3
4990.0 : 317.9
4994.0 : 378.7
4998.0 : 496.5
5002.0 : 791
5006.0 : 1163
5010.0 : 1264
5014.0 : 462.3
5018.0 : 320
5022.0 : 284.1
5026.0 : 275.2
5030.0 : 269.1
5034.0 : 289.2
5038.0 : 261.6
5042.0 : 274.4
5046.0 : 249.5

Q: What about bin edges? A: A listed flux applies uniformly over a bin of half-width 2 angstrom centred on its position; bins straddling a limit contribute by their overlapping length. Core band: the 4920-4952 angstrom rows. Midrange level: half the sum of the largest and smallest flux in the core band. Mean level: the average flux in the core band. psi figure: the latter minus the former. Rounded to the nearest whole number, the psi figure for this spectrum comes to -9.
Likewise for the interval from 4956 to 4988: -79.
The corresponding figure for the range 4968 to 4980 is -1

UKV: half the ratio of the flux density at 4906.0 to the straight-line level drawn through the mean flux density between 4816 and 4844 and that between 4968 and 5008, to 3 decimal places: 0.386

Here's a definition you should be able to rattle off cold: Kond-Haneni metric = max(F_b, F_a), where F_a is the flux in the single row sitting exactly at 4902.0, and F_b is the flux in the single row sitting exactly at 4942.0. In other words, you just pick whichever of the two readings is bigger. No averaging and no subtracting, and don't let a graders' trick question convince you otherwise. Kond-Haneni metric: 303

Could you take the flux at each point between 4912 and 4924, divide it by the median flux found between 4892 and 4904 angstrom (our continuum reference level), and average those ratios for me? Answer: 0.96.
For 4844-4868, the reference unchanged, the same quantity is 1.13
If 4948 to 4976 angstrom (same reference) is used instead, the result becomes 1.48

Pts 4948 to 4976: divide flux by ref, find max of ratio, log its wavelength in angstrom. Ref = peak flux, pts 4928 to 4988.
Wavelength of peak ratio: 4962.0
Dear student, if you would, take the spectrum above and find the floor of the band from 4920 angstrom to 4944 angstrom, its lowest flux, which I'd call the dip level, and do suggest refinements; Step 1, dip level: 261.4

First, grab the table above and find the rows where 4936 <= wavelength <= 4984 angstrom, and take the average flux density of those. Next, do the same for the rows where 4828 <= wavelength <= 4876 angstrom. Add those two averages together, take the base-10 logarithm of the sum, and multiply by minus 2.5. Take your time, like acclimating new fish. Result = -7.1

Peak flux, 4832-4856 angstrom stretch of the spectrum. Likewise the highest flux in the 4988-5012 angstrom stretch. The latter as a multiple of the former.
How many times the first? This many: 4.4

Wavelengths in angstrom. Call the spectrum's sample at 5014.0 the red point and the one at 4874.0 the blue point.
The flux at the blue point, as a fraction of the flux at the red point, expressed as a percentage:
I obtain 55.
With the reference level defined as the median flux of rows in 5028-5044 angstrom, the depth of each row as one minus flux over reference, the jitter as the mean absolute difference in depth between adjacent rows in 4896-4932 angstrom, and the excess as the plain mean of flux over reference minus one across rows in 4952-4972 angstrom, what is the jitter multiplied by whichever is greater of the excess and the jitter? 0.030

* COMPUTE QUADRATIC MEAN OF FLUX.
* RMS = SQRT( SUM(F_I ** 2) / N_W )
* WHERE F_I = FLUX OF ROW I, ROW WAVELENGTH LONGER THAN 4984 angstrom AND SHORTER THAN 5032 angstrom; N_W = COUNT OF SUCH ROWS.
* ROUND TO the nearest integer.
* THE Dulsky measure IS 626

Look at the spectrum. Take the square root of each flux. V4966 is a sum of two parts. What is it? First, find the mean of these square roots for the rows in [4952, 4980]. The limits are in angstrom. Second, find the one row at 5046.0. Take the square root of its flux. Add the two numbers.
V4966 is 35.8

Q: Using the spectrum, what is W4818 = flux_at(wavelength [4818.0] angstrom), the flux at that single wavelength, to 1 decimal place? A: 282.9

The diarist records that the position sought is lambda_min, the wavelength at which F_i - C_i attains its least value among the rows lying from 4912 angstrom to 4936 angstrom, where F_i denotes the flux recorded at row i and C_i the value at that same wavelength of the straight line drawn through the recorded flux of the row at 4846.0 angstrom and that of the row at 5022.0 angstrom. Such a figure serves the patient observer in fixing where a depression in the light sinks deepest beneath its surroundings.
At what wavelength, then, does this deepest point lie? 4922.0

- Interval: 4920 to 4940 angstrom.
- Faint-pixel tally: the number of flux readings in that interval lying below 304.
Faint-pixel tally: 5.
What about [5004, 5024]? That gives 1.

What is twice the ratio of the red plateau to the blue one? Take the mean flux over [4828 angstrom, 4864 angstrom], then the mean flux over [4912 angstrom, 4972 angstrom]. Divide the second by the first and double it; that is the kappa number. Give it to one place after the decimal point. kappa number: 2.3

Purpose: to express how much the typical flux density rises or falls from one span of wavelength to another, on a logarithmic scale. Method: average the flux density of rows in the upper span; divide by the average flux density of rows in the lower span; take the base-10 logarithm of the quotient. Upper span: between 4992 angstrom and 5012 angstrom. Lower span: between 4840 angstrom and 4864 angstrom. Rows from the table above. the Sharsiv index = 0.4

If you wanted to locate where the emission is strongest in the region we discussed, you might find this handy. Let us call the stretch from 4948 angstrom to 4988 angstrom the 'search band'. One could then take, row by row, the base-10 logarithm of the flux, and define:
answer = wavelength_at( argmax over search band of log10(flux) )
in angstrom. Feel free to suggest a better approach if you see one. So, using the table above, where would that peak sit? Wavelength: 4962.0 angstrom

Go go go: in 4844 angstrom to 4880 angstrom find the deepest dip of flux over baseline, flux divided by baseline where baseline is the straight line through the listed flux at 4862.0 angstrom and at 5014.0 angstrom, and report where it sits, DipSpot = 4874.0 angstrom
